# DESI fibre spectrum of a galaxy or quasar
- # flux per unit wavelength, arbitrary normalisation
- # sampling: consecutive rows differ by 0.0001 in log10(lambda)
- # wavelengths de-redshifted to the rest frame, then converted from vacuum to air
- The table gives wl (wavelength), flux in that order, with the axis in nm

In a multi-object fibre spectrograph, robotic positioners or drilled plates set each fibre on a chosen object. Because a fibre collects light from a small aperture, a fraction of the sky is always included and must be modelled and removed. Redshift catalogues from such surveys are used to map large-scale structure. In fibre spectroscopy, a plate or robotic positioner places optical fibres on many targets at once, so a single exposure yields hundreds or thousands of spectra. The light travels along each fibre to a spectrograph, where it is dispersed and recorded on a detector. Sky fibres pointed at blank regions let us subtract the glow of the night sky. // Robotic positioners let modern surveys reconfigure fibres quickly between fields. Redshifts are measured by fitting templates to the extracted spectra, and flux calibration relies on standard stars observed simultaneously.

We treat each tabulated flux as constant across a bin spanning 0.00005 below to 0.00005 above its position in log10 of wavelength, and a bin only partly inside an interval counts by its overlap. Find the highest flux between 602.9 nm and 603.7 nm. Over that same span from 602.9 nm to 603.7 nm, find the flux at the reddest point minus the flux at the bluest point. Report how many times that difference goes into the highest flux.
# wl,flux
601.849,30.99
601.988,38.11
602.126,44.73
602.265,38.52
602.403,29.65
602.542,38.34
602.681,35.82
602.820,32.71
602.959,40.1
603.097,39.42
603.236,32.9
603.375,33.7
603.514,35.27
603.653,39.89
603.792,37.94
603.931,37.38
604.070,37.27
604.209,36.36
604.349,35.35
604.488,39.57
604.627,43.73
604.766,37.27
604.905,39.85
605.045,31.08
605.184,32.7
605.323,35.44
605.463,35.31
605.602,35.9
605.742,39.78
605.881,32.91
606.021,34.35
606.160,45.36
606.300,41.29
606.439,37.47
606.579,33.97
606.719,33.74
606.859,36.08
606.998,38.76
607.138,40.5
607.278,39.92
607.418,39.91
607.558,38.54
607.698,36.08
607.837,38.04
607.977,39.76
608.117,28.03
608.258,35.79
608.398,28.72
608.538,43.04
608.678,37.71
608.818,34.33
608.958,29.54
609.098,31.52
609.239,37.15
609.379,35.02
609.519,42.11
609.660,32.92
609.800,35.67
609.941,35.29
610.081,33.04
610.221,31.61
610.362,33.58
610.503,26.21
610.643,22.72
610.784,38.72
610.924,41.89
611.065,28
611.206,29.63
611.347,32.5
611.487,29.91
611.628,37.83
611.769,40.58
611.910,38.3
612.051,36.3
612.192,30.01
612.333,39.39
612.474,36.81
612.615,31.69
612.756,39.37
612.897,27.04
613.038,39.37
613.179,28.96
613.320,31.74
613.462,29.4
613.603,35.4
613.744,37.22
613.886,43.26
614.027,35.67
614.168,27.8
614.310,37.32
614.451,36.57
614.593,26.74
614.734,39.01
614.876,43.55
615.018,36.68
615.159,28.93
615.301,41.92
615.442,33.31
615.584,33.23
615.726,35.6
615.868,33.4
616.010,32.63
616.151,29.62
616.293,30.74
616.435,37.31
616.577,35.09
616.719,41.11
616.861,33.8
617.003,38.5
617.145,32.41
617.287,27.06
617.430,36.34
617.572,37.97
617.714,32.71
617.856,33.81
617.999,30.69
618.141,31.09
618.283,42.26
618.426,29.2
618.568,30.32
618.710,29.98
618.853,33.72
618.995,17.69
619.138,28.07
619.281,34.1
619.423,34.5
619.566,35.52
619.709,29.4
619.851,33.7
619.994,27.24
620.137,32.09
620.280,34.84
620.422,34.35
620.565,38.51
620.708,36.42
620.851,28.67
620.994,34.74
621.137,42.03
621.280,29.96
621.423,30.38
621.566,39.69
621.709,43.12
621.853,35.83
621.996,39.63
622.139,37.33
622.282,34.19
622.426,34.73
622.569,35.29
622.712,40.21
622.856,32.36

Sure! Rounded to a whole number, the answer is -191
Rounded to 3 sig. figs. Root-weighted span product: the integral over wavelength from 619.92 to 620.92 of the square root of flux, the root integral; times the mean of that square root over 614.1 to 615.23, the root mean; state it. 33.7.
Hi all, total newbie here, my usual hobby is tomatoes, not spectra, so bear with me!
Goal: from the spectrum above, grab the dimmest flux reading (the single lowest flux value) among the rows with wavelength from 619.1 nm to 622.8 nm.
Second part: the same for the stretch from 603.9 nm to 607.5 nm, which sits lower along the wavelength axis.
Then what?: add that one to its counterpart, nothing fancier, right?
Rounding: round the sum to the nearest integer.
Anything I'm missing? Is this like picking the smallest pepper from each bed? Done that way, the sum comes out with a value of 58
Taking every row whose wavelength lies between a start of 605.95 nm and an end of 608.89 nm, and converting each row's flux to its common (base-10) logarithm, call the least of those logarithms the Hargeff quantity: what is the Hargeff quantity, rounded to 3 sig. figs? 1.45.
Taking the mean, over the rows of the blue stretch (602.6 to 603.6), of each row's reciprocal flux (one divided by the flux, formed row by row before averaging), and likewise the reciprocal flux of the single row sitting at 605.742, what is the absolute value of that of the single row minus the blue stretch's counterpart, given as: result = 0.0030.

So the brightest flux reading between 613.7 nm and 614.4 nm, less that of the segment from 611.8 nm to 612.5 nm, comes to 4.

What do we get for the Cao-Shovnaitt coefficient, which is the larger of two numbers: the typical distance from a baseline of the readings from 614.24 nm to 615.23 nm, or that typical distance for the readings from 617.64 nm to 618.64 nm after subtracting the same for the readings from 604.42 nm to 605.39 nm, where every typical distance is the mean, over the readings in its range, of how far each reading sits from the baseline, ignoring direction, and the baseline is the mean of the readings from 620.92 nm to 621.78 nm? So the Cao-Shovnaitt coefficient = 4.0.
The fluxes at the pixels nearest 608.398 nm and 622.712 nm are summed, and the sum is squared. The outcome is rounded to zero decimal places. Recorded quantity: 4751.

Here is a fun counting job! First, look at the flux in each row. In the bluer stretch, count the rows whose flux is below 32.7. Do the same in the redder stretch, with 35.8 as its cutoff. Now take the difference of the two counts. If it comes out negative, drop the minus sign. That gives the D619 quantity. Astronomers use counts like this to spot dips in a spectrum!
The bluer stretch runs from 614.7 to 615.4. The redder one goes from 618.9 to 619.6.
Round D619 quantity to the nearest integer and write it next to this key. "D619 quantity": 4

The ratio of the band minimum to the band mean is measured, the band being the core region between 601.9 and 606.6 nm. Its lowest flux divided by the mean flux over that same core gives 0.800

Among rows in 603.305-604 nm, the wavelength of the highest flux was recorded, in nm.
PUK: 603.653 nm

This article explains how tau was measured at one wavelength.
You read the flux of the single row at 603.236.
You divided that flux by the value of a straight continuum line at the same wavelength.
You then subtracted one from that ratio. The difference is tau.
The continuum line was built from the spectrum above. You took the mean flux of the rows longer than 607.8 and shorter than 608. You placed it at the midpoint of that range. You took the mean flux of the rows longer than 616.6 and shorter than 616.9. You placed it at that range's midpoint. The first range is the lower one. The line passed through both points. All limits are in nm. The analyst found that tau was -0.17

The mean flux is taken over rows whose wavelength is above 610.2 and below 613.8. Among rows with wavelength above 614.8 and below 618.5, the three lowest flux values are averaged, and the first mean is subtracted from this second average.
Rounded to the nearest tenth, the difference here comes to -5.2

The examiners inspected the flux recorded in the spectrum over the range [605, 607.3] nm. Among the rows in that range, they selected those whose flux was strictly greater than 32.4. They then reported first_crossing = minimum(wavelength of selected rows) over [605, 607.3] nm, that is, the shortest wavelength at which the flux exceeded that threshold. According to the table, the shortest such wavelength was 605.184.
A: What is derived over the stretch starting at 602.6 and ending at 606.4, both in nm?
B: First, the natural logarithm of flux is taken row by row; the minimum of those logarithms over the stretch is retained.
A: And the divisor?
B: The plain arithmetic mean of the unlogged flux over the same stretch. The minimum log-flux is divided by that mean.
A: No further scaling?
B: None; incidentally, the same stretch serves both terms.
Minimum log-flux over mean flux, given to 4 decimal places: 0.0929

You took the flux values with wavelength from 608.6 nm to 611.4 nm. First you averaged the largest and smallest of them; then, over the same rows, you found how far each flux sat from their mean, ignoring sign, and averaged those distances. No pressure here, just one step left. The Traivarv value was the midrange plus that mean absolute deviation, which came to 36.1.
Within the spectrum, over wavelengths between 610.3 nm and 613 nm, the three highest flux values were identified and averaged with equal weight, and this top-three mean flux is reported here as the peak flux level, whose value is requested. 40.6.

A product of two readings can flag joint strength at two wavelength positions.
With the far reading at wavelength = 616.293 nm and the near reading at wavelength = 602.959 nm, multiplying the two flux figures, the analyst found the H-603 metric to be 1233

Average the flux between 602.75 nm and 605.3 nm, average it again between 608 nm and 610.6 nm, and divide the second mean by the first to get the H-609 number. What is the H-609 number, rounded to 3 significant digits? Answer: 0.923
